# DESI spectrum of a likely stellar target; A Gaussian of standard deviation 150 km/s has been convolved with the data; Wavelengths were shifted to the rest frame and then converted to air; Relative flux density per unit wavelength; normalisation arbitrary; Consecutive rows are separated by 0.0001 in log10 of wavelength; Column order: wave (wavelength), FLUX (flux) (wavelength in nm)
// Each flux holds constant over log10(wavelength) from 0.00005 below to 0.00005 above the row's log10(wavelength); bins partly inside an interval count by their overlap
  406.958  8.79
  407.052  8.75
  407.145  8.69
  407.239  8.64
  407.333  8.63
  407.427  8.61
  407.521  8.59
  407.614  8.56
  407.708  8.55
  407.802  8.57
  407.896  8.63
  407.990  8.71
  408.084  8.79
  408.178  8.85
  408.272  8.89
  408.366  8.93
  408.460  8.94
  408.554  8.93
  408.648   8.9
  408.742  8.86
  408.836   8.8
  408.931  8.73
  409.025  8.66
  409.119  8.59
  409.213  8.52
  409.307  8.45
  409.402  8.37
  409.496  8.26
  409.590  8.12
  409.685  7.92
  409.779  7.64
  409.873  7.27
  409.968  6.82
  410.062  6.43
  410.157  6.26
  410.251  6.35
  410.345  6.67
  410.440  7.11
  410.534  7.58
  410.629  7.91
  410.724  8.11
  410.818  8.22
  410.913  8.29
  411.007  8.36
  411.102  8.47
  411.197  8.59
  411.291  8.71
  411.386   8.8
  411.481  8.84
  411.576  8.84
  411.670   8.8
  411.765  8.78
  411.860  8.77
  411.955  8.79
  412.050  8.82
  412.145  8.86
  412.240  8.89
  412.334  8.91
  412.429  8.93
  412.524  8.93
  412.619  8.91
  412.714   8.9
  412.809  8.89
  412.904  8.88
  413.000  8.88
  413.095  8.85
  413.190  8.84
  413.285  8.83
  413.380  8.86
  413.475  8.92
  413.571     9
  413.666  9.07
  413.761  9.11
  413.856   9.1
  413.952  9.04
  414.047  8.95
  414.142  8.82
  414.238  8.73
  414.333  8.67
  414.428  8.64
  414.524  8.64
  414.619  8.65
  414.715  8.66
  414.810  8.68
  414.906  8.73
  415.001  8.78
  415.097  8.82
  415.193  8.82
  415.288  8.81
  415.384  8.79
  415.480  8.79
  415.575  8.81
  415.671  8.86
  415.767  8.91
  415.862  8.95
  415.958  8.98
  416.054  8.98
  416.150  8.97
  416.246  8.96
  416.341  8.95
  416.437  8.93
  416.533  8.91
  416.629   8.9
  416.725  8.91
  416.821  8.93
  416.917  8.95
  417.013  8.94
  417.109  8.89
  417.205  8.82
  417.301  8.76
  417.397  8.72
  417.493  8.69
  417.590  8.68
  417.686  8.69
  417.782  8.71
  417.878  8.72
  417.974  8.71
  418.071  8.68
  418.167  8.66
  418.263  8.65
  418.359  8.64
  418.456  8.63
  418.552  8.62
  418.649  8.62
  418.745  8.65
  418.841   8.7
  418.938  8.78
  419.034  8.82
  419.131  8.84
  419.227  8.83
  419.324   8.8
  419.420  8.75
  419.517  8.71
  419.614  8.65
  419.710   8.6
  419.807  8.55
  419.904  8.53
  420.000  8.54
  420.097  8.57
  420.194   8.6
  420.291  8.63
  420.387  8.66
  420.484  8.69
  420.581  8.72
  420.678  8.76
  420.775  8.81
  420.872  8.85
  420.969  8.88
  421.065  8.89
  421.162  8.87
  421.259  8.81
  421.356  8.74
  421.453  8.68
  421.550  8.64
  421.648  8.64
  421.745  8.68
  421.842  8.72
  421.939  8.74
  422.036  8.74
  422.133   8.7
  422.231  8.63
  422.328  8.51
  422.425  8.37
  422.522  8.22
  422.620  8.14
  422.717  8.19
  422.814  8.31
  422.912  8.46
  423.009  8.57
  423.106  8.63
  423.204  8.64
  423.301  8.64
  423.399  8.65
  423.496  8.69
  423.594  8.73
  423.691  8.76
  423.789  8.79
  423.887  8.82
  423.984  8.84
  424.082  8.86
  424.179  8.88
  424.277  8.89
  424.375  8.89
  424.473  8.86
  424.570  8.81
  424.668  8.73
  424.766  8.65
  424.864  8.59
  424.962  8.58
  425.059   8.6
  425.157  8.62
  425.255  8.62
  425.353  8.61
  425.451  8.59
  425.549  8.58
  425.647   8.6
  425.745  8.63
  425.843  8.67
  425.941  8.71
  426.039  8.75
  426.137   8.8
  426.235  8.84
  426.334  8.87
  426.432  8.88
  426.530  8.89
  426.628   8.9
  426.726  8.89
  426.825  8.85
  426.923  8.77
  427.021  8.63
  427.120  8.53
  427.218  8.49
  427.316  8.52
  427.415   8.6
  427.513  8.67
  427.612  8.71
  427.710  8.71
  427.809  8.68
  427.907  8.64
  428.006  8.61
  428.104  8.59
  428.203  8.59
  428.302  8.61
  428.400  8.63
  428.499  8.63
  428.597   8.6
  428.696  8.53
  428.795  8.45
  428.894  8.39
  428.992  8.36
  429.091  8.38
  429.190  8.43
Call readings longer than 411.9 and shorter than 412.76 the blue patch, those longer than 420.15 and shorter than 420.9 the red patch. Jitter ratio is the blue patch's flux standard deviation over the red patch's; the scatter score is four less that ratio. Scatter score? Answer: 3.4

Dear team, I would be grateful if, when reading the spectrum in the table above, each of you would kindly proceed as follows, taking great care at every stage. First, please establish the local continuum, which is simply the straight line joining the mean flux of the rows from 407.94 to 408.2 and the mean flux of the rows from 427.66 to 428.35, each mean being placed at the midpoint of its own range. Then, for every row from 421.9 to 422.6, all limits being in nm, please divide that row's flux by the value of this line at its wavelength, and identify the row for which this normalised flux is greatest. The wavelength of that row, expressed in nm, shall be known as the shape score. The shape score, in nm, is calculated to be 422.036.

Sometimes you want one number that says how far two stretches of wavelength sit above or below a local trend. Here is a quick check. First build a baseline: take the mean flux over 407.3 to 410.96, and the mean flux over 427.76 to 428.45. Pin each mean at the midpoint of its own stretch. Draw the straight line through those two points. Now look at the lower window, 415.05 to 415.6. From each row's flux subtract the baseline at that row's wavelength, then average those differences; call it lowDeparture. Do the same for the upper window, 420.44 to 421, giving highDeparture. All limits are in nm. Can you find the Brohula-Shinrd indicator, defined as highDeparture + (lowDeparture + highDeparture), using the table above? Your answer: 1.2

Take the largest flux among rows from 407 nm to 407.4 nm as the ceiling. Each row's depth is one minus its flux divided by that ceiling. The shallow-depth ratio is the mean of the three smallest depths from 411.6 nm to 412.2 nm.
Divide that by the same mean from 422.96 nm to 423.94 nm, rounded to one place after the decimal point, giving 1.9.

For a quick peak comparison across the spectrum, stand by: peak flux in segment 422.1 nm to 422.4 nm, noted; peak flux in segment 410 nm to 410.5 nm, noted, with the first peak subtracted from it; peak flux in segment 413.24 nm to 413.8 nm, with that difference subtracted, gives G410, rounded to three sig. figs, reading 10.7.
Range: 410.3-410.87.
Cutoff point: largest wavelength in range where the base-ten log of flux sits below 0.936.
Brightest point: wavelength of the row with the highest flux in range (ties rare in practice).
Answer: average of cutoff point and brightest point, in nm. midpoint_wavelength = 410.82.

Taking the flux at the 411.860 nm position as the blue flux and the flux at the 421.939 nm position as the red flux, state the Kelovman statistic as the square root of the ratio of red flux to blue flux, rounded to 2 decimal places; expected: 1.00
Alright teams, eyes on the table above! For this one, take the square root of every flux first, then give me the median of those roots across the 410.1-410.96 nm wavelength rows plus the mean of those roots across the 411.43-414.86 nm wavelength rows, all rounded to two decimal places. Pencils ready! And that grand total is 5.73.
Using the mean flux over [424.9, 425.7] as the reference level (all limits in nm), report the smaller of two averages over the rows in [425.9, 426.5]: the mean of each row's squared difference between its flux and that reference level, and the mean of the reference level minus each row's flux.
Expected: -0.21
